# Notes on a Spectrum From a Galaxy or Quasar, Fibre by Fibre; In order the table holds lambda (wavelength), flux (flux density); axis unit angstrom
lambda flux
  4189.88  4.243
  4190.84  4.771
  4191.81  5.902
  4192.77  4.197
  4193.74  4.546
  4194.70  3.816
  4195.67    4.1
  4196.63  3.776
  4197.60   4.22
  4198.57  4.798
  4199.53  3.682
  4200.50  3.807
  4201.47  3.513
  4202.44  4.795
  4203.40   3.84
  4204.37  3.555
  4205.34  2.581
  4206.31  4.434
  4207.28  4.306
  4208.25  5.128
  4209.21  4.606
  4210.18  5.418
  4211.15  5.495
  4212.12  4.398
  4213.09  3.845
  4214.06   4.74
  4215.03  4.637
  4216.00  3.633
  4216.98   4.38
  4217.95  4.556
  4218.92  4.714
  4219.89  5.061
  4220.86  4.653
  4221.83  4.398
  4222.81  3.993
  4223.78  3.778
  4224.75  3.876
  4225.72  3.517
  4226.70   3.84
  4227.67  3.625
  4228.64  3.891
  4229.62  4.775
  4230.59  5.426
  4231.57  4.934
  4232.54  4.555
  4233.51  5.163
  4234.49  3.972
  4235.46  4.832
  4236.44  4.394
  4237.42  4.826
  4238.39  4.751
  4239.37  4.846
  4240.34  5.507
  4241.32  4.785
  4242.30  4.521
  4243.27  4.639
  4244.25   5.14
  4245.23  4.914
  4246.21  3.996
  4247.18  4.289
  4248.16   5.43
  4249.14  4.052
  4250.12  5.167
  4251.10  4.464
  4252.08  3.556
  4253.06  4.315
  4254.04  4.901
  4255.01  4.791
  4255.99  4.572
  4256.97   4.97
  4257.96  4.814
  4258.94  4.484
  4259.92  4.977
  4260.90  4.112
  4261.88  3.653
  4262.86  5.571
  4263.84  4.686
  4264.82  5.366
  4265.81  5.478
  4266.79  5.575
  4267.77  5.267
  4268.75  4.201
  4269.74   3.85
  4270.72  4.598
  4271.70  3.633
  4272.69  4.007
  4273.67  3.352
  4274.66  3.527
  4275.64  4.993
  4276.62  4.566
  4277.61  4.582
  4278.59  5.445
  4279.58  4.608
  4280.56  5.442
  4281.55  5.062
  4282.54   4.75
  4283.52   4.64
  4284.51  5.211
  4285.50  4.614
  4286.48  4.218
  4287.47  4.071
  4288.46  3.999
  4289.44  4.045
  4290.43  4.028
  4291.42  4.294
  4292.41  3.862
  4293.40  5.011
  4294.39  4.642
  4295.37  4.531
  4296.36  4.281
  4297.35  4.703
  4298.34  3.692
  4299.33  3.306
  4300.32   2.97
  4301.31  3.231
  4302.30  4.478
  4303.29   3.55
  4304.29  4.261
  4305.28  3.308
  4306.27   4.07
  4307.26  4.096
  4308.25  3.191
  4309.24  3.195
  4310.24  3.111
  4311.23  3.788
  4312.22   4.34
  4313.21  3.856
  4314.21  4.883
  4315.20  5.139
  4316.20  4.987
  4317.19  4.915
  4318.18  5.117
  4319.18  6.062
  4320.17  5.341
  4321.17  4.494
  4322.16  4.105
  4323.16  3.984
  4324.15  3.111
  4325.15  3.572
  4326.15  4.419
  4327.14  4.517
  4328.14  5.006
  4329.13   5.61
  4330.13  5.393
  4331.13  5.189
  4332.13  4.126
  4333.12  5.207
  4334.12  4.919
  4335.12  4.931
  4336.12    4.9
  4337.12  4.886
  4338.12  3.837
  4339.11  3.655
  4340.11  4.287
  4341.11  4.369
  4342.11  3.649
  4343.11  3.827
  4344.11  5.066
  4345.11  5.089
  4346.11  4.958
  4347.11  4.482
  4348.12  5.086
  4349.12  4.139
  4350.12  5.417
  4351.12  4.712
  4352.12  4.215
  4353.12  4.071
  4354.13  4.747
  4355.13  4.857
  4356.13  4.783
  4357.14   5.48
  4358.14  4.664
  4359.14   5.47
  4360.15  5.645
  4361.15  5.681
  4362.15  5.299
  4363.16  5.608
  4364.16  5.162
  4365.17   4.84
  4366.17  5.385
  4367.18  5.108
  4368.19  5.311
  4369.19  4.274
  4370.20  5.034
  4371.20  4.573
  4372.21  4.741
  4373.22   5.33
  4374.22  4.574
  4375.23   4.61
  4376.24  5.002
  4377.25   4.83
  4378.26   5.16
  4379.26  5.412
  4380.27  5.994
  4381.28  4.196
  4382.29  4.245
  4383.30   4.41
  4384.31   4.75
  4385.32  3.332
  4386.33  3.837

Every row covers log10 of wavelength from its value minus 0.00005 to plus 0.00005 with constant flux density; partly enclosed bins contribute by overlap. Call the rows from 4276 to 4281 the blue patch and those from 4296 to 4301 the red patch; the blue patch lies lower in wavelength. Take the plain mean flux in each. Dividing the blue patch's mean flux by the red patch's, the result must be 1.3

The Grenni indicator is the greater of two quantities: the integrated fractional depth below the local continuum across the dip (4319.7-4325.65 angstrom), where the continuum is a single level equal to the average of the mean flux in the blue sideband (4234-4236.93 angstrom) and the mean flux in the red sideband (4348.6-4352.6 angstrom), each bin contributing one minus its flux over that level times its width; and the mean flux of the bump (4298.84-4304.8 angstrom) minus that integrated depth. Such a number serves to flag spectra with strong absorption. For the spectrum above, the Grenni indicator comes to 3.1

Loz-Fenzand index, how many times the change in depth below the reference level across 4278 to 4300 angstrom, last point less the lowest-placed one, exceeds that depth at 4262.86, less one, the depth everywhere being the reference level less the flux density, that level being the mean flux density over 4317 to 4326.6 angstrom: -3.0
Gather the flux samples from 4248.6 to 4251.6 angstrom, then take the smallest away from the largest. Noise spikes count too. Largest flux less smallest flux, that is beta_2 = 1.1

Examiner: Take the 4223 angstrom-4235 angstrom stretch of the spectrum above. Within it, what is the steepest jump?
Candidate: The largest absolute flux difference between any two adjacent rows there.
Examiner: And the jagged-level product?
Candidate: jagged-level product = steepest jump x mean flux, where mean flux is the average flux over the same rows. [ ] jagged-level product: 5.1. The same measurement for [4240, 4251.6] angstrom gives 6.5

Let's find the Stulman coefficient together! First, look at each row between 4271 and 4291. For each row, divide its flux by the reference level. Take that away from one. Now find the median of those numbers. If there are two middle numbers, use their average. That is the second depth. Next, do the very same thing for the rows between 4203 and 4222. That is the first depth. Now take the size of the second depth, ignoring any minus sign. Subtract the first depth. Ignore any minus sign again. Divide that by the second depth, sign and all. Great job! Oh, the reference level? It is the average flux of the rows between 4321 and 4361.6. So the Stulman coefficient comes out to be 1.1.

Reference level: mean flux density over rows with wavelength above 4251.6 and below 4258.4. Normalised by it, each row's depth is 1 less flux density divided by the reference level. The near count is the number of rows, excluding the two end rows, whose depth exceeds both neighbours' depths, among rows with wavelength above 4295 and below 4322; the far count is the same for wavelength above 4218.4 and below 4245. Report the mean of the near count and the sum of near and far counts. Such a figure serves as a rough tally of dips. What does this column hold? 12.0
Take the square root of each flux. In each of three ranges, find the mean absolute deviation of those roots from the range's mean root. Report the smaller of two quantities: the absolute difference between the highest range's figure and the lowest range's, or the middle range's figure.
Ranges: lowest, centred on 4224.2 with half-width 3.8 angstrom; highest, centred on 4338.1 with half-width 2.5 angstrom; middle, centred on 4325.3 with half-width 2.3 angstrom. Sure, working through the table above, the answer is 0.039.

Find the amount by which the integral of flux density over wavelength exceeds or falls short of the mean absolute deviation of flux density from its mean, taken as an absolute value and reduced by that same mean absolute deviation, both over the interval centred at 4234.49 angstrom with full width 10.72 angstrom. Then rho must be 51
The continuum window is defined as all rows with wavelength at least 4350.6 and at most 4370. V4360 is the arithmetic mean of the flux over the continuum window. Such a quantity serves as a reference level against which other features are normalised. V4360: 5.02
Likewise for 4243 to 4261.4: 4.61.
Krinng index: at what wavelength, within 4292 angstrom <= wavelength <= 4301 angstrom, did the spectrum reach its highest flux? 4293.40 angstrom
